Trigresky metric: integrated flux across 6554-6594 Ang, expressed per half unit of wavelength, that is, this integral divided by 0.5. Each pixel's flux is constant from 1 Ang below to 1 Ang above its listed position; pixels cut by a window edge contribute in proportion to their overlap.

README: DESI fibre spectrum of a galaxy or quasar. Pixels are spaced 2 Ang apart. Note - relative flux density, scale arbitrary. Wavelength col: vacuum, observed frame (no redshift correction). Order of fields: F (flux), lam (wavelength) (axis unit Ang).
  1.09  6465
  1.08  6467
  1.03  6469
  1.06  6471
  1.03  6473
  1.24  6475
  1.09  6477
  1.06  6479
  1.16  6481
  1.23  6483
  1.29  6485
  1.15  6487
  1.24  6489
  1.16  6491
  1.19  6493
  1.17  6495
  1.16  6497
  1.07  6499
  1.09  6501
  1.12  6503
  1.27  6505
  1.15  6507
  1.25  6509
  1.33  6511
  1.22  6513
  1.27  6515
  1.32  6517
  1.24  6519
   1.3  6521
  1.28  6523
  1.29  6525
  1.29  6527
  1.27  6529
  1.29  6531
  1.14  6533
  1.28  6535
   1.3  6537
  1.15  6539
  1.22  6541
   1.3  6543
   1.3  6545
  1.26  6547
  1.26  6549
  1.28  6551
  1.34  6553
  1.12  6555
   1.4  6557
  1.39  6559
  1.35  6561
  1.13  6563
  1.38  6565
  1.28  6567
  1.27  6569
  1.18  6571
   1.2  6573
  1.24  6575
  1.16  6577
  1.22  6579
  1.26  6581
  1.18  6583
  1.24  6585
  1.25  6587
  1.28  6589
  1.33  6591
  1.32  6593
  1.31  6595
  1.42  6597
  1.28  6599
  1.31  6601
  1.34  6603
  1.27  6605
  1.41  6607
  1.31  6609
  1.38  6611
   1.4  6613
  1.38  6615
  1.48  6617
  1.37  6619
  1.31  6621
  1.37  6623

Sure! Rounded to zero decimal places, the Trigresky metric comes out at 101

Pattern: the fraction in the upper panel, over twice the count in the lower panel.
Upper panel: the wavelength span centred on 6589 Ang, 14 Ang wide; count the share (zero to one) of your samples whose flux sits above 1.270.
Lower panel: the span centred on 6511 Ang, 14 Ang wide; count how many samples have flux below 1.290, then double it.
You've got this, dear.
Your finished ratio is 0.06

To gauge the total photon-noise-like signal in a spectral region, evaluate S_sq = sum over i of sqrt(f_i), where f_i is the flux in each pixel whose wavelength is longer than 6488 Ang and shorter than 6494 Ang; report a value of 3.3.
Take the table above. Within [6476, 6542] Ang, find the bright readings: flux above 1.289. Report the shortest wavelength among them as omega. 6485 Ang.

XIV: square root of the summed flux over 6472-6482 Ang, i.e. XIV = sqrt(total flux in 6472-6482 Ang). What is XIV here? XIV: 2.36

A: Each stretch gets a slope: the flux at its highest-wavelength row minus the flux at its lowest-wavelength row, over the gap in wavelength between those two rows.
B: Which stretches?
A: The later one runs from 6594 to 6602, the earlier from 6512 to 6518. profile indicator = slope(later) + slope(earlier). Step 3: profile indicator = 0.025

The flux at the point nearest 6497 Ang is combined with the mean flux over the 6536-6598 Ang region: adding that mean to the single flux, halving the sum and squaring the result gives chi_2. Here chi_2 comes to 1.47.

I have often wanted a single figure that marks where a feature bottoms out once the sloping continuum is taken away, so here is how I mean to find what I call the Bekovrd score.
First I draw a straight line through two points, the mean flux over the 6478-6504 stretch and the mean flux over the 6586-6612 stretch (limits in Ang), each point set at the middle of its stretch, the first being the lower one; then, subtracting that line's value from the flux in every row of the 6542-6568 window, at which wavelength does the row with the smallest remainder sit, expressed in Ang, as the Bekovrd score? 6563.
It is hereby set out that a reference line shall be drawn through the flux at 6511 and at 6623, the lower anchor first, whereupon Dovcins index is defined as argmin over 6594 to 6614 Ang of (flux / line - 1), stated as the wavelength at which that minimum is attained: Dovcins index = 6605 Ang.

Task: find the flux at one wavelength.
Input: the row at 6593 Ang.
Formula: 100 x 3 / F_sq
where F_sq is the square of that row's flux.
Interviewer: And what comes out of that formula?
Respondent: 172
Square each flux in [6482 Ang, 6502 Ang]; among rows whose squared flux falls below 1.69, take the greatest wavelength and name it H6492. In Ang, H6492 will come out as 6501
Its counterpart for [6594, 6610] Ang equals 6605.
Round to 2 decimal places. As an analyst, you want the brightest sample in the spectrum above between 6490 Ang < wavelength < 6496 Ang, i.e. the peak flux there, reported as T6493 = 1.19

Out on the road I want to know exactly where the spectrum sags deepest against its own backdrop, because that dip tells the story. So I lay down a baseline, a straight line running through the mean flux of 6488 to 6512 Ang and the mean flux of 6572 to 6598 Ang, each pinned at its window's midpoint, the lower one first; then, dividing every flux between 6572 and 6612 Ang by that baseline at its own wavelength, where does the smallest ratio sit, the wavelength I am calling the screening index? 6577 Ang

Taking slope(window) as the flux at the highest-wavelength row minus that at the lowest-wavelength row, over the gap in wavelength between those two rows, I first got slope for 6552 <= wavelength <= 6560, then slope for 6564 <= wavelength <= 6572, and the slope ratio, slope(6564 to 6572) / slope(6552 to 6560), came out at -4.0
